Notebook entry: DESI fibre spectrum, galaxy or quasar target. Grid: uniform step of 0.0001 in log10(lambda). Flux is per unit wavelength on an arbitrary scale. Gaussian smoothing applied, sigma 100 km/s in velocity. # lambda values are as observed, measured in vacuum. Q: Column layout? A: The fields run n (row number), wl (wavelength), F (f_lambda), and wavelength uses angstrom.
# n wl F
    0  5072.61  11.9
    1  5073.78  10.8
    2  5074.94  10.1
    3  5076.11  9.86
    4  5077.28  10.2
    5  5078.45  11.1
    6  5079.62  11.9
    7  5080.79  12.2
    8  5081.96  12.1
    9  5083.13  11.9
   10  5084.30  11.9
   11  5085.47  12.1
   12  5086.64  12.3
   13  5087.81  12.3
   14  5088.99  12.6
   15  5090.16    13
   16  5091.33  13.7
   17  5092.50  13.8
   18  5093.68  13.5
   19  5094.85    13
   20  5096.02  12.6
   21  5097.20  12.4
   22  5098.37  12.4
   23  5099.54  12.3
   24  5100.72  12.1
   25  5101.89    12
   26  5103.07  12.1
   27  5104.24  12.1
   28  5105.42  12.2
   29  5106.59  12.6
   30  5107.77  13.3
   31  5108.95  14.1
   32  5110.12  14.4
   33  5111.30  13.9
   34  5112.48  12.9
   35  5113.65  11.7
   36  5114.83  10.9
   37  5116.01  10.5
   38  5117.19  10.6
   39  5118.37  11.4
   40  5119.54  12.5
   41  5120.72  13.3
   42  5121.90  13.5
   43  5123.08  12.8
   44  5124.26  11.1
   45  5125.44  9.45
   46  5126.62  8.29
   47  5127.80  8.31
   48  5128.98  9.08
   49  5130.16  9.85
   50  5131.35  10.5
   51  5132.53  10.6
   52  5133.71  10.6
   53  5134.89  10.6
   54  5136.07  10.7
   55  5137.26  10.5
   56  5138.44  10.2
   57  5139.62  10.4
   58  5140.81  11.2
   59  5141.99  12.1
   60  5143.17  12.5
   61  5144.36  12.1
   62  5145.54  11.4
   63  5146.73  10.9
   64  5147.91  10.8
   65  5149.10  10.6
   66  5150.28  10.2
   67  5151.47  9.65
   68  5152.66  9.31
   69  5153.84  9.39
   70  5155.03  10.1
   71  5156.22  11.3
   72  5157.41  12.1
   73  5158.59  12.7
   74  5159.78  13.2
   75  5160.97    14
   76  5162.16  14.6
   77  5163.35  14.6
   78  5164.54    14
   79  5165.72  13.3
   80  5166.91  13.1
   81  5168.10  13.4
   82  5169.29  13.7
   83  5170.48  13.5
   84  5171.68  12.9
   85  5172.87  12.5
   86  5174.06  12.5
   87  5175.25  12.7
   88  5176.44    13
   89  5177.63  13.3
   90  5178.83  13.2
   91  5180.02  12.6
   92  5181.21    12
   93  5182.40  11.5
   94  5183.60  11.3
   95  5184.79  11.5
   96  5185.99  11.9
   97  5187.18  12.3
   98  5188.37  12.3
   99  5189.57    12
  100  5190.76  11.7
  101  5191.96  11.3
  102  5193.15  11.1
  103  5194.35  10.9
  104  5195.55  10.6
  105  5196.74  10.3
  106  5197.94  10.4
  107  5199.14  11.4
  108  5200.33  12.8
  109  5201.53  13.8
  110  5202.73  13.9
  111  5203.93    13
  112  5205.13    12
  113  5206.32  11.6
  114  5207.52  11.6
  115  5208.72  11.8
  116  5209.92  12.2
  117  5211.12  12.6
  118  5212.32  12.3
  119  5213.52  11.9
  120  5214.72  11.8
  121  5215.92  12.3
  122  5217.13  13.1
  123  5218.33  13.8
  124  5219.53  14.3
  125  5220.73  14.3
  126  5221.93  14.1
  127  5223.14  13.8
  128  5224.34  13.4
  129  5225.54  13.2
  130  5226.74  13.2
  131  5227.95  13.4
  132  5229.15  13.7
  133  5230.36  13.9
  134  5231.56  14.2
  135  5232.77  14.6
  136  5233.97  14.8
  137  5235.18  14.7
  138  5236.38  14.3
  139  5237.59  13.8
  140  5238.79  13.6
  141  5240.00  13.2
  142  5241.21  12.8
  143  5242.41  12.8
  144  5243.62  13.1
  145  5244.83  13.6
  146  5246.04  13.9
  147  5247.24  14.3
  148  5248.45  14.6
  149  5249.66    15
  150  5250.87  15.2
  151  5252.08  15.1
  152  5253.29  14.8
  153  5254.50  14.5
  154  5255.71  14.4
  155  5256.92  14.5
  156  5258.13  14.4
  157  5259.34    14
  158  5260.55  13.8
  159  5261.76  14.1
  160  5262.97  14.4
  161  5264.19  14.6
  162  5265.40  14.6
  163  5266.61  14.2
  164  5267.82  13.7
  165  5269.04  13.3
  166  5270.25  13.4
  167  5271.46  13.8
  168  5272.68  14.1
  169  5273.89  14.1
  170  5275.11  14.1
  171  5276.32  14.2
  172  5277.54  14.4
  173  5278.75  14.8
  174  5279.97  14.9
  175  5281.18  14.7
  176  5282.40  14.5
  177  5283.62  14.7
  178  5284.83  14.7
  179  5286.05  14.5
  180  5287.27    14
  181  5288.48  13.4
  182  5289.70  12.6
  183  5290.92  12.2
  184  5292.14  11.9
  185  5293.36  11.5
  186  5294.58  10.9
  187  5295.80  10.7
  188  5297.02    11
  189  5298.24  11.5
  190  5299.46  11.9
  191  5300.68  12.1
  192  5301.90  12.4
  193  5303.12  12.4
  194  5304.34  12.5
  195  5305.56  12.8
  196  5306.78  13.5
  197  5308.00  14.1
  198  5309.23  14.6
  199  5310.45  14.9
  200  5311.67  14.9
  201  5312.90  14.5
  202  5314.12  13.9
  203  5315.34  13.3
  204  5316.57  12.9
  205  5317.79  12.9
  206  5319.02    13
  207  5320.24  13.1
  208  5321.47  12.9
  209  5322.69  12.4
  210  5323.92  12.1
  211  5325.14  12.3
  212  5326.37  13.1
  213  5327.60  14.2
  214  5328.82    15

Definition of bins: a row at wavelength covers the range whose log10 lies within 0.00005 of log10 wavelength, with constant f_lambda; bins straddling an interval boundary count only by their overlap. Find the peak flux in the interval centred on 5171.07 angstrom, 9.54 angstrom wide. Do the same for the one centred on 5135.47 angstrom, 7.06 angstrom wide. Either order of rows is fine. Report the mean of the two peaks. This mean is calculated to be 12.2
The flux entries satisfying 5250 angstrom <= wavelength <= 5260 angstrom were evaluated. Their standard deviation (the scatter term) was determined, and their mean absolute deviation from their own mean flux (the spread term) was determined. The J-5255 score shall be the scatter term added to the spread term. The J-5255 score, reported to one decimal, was 0.7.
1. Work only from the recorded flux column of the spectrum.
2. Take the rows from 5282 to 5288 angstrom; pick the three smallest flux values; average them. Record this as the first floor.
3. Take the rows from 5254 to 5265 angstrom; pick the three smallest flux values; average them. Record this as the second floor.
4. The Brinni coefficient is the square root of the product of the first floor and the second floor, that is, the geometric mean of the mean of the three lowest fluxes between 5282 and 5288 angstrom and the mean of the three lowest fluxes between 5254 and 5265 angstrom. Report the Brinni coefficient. 14.1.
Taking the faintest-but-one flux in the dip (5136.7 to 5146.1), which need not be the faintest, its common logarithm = 1.02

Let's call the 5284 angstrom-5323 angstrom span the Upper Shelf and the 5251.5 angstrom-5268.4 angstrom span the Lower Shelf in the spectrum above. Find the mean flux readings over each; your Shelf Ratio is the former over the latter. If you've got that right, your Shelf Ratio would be 0.90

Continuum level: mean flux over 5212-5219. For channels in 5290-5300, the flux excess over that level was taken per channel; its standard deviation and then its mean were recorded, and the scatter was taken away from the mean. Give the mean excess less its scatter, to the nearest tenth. -1.6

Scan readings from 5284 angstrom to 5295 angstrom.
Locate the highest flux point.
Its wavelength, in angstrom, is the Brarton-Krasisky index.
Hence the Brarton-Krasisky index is 5284.83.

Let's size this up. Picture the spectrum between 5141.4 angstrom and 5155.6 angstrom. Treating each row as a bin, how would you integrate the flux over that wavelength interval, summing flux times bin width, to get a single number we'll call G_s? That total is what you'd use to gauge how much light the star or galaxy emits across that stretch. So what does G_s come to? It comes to 153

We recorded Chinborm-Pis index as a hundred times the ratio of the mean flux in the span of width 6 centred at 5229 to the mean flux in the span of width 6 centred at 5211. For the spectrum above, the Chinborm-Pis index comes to 112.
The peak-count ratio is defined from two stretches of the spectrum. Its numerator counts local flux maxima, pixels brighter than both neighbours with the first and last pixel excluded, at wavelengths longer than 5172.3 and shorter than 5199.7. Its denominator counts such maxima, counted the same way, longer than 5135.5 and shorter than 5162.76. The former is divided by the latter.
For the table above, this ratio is 1.0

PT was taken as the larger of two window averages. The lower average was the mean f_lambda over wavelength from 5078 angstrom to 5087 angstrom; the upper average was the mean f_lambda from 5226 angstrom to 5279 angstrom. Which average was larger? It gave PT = 14.1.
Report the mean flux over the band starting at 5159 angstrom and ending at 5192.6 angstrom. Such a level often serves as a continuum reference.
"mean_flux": 12.8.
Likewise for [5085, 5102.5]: 12.7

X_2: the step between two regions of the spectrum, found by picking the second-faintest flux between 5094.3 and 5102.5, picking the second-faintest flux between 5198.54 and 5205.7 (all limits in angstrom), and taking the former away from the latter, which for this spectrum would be -0.1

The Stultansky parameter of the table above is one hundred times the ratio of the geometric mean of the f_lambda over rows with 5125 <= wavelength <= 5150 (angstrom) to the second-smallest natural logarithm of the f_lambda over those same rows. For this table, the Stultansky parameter 494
